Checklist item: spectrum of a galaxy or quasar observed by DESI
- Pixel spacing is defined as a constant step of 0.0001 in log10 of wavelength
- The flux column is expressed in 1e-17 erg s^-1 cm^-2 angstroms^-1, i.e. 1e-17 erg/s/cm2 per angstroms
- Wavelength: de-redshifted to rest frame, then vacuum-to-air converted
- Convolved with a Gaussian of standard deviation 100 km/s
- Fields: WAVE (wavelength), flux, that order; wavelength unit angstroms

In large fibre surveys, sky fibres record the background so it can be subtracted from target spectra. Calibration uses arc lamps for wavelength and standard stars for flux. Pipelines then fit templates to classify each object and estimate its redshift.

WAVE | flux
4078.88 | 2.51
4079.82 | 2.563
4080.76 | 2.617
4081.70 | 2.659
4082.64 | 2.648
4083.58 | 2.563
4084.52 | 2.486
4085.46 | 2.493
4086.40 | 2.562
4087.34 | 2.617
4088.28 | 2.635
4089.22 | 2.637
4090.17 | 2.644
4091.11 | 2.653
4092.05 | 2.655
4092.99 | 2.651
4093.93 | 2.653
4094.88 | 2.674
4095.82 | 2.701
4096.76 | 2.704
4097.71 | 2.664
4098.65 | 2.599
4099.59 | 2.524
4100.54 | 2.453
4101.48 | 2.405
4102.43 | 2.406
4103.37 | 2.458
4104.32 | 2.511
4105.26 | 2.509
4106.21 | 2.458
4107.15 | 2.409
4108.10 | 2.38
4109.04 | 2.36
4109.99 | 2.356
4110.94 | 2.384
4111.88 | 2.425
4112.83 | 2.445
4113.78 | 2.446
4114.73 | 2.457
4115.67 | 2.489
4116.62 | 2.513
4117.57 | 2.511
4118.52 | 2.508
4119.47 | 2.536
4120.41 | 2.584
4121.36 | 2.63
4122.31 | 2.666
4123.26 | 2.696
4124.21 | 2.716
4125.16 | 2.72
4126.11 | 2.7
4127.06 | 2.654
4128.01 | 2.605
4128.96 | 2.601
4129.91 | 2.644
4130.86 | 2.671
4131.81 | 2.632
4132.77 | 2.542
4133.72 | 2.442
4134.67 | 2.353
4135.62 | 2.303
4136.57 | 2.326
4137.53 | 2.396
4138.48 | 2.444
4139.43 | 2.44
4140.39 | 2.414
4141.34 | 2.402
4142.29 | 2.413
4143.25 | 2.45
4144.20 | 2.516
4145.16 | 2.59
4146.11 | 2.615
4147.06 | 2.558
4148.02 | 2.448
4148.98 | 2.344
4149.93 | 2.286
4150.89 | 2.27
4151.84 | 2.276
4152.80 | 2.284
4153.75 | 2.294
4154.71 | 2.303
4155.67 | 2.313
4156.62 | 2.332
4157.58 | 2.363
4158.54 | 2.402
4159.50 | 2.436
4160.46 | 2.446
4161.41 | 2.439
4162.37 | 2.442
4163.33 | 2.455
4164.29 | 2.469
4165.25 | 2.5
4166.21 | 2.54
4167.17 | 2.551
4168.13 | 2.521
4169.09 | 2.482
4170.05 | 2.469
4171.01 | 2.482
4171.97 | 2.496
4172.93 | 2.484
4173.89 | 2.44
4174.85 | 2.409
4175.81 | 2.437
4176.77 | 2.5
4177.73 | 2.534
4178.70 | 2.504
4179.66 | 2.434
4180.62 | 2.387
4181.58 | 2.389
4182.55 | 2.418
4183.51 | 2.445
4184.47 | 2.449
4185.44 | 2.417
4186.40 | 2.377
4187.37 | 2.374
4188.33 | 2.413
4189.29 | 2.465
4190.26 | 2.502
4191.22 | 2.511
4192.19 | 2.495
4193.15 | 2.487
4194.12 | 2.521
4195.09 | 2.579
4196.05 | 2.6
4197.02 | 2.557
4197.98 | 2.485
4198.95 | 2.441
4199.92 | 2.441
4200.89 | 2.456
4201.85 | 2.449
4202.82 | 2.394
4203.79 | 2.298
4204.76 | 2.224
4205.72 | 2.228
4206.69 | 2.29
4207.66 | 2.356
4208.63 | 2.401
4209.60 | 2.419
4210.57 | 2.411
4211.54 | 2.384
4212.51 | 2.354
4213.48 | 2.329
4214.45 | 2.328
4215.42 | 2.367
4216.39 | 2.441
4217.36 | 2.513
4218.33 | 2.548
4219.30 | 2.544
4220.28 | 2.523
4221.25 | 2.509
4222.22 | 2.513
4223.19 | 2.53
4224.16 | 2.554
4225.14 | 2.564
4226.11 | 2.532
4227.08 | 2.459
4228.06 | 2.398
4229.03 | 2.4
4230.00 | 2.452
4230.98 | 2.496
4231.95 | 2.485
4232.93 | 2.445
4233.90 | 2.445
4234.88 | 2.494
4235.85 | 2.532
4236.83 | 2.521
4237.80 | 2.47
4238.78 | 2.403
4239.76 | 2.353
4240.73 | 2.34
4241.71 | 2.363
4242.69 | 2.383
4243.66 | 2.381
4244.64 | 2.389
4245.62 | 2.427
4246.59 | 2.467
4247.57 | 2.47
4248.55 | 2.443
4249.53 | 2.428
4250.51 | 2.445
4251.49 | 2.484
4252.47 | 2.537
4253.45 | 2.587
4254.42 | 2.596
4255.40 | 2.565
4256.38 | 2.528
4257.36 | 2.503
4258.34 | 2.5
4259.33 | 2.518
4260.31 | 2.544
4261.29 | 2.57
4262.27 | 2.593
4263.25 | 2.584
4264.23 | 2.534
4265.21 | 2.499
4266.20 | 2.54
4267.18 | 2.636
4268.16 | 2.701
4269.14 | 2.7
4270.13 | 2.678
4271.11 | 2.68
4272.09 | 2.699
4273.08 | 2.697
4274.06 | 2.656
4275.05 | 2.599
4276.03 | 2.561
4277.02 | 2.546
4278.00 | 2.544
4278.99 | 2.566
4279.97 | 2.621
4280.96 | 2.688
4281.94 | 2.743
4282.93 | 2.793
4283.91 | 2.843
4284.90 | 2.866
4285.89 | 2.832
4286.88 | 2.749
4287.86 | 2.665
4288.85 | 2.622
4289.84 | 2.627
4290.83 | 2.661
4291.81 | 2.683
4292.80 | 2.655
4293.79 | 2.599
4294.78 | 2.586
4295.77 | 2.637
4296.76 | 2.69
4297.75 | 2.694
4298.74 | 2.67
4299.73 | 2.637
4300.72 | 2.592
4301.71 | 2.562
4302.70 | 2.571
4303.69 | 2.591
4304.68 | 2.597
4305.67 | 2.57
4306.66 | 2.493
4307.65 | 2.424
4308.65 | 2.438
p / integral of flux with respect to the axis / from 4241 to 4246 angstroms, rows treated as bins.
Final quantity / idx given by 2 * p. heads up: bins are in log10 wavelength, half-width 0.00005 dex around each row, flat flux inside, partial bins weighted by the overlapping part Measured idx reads 24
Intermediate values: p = 12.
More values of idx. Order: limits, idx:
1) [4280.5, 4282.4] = 10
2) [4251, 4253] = 10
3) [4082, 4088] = 31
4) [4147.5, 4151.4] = 18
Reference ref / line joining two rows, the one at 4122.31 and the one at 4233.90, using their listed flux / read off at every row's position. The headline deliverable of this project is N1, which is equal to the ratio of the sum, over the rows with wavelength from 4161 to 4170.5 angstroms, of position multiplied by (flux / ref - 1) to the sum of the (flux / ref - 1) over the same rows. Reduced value 4165.0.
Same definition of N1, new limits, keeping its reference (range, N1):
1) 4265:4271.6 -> 4268.7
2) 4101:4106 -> 4103.1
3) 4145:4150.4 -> 4148.9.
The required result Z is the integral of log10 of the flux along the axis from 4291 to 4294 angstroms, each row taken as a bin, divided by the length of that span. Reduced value 0.42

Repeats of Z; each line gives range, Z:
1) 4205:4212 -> 0.37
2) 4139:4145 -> 0.39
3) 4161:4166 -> 0.39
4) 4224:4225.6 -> 0.41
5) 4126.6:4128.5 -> 0.42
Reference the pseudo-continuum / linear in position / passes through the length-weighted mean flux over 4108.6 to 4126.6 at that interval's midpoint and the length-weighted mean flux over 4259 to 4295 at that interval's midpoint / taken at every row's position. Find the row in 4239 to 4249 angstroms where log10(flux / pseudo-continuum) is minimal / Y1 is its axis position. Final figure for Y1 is 4240.73 angstroms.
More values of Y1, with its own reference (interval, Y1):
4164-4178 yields 4174.85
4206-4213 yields 4206.69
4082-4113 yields 4109.99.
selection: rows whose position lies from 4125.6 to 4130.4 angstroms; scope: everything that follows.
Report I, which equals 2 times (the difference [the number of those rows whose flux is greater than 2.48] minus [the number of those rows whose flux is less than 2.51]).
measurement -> 10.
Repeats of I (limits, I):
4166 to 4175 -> 0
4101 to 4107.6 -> -8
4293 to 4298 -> 10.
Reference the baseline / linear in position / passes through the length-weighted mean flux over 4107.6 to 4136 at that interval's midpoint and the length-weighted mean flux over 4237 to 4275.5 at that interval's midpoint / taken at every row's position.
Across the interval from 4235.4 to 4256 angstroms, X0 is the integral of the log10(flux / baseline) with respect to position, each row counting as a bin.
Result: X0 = -0.25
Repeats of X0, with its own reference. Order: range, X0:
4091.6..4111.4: -0.06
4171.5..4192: -0.30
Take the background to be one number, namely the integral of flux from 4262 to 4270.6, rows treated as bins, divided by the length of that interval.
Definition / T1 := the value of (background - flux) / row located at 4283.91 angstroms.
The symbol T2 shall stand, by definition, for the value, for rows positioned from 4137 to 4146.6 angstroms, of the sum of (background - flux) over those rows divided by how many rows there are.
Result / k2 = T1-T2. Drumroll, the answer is -0.375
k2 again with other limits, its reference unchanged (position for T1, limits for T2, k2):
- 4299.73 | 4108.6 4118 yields -0.198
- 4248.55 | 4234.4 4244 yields -0.019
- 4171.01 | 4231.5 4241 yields -0.033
